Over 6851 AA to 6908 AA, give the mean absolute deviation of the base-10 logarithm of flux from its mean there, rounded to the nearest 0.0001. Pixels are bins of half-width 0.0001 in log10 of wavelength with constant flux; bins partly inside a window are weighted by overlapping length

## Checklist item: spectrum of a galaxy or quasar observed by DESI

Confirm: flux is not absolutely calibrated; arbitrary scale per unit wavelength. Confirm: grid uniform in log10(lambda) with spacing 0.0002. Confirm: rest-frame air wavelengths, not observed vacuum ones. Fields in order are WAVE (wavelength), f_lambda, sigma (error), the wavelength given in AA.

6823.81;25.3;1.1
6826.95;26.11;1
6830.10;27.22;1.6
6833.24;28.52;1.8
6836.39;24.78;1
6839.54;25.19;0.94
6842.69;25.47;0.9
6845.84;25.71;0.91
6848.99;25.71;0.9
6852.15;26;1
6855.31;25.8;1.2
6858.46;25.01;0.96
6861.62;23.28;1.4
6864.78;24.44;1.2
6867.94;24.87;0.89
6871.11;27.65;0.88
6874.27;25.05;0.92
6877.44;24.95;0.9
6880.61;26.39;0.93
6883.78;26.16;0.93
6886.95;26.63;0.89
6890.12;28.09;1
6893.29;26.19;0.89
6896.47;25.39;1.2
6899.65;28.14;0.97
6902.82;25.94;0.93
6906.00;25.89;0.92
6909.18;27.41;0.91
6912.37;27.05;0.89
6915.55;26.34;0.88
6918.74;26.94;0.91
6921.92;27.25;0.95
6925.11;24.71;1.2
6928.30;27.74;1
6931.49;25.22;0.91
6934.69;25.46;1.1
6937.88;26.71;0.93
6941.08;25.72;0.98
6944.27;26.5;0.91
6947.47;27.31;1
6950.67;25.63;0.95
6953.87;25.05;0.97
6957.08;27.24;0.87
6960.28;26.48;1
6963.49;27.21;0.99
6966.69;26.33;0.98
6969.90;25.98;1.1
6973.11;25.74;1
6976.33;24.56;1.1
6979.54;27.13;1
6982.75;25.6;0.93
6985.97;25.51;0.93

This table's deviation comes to 0.0155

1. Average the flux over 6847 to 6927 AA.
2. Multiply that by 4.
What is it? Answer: 104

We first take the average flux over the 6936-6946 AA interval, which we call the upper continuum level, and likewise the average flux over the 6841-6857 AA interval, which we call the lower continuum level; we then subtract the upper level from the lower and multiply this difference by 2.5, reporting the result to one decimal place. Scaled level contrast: -1.4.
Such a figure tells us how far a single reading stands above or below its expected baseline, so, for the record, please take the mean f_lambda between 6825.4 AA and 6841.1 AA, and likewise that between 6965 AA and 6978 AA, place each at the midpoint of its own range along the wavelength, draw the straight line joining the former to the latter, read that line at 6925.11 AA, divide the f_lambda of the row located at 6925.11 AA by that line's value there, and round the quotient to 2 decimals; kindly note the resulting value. 0.95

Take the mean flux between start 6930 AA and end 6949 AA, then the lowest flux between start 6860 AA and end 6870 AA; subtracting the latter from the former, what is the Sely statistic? 2.87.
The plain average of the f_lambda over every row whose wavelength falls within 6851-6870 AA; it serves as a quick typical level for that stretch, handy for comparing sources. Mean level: 24.9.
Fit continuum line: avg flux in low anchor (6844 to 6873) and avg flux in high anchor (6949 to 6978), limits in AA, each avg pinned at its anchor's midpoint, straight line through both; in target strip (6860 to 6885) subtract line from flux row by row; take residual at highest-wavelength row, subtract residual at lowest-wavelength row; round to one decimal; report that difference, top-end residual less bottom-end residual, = 2.7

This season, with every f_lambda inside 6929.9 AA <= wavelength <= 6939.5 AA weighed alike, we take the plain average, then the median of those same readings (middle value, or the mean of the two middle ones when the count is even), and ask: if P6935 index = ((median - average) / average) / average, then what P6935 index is -0.0005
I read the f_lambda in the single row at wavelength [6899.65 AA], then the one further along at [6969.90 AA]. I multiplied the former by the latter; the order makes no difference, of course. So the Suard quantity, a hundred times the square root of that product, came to 2704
